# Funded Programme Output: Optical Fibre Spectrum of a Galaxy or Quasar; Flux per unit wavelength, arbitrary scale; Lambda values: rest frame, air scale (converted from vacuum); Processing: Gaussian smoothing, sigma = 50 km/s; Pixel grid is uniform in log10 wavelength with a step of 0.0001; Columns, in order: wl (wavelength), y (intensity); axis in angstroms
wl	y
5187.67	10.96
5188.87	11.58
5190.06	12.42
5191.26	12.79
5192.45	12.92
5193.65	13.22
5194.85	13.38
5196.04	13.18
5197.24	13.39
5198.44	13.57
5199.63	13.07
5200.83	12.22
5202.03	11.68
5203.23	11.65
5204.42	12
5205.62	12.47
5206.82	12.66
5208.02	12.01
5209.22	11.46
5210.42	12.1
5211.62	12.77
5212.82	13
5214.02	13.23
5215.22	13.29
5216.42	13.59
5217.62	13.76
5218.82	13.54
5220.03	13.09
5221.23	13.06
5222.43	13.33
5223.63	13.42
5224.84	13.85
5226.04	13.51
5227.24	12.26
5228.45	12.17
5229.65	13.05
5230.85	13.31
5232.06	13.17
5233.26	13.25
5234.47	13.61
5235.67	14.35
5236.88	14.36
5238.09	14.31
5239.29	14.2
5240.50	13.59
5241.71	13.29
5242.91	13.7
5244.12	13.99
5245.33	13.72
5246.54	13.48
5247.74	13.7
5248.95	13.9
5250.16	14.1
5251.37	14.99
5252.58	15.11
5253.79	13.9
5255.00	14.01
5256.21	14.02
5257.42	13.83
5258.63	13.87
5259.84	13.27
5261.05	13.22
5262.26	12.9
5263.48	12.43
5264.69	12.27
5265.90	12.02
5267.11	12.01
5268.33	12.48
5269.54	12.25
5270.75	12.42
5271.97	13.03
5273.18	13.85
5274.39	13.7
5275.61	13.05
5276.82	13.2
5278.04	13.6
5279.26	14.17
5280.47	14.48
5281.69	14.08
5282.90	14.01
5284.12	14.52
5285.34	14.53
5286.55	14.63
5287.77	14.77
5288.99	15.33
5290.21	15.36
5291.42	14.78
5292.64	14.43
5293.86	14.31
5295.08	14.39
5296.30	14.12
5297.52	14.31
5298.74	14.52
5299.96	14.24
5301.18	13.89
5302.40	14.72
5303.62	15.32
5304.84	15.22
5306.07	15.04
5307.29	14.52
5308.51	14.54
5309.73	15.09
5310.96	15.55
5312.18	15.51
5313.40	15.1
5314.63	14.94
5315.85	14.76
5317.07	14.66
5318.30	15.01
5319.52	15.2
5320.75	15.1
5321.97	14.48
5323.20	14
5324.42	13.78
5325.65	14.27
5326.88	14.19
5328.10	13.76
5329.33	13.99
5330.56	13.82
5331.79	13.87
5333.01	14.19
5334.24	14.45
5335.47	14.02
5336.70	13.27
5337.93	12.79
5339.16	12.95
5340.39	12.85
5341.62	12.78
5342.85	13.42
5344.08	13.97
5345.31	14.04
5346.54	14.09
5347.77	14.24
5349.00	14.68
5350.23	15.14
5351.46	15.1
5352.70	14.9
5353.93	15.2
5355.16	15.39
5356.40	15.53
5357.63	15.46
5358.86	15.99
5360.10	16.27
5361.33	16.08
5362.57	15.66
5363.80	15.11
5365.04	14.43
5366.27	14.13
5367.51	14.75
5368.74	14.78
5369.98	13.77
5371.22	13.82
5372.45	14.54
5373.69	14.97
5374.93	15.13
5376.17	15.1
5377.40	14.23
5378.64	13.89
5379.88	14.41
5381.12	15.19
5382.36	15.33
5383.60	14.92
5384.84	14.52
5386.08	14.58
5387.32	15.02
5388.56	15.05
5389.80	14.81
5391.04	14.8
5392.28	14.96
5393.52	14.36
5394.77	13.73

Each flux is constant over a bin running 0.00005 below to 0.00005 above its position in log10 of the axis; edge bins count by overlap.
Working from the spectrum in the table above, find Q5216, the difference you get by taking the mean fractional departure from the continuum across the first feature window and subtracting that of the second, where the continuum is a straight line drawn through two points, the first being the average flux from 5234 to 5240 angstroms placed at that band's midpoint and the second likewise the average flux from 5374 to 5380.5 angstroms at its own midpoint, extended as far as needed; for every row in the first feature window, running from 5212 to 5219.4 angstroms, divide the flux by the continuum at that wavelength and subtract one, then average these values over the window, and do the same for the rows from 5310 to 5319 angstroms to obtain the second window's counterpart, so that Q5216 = -0.10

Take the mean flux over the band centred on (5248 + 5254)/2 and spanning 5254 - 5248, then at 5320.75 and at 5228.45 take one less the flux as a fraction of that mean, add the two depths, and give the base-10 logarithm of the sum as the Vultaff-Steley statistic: -1.0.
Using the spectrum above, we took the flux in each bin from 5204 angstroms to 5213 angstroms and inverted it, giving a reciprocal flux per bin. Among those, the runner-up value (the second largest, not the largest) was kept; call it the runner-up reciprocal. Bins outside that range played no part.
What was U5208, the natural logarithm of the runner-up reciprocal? -2.48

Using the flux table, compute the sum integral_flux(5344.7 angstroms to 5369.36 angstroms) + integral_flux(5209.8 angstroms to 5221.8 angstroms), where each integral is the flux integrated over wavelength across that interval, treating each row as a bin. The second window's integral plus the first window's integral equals 529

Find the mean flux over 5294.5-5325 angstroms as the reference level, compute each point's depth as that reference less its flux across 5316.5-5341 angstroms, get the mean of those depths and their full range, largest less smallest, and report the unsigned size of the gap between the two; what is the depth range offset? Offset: 1.72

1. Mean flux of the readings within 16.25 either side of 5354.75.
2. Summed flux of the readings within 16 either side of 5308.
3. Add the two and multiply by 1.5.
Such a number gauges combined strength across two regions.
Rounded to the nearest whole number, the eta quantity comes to 596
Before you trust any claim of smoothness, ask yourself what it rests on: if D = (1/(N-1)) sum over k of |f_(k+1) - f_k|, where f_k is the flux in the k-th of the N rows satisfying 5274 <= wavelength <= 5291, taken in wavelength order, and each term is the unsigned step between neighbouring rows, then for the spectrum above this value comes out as 0.30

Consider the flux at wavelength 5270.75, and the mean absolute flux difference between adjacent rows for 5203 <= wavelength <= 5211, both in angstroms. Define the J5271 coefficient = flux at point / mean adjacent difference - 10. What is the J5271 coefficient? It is 16.1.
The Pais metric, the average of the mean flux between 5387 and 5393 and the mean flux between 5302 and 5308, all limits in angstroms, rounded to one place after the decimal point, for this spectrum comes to 14.9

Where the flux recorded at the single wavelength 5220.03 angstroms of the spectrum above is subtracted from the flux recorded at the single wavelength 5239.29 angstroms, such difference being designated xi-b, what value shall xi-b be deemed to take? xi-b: 1.1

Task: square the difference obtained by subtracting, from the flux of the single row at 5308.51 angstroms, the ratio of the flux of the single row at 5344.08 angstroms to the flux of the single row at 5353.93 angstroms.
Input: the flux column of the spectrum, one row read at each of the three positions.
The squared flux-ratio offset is 186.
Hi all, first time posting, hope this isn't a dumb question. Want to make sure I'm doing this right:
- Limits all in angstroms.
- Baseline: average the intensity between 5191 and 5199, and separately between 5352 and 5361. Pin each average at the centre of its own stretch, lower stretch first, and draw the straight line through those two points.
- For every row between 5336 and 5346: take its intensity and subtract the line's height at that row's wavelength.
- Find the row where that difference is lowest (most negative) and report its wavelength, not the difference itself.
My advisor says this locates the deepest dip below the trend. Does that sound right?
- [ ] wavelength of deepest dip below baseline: 5341.62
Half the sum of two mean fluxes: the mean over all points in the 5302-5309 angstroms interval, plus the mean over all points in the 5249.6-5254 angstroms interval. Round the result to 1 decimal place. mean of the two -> 14.7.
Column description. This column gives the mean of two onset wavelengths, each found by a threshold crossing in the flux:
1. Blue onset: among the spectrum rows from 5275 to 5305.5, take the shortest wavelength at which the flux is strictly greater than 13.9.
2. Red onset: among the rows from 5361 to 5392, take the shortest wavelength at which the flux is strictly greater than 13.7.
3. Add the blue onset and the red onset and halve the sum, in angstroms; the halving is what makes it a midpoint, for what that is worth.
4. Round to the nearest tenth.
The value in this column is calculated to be 5320.3 angstroms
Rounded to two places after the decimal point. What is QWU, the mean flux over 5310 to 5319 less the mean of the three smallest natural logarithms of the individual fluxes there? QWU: 12.38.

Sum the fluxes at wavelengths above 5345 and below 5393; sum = 580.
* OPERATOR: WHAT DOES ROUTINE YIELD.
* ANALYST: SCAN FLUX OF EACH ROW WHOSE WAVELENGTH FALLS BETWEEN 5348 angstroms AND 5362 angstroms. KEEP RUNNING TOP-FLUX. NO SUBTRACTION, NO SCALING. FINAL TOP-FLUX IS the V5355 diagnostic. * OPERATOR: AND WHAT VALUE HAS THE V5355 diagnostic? 16.27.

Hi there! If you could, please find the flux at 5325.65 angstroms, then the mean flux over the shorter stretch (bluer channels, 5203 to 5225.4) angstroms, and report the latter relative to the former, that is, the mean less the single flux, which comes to -1.4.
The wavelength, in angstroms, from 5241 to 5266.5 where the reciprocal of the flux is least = 5252.58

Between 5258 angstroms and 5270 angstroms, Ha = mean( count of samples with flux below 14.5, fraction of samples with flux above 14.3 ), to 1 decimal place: 5.0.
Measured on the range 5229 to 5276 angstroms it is 18.6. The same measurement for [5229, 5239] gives 4.2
